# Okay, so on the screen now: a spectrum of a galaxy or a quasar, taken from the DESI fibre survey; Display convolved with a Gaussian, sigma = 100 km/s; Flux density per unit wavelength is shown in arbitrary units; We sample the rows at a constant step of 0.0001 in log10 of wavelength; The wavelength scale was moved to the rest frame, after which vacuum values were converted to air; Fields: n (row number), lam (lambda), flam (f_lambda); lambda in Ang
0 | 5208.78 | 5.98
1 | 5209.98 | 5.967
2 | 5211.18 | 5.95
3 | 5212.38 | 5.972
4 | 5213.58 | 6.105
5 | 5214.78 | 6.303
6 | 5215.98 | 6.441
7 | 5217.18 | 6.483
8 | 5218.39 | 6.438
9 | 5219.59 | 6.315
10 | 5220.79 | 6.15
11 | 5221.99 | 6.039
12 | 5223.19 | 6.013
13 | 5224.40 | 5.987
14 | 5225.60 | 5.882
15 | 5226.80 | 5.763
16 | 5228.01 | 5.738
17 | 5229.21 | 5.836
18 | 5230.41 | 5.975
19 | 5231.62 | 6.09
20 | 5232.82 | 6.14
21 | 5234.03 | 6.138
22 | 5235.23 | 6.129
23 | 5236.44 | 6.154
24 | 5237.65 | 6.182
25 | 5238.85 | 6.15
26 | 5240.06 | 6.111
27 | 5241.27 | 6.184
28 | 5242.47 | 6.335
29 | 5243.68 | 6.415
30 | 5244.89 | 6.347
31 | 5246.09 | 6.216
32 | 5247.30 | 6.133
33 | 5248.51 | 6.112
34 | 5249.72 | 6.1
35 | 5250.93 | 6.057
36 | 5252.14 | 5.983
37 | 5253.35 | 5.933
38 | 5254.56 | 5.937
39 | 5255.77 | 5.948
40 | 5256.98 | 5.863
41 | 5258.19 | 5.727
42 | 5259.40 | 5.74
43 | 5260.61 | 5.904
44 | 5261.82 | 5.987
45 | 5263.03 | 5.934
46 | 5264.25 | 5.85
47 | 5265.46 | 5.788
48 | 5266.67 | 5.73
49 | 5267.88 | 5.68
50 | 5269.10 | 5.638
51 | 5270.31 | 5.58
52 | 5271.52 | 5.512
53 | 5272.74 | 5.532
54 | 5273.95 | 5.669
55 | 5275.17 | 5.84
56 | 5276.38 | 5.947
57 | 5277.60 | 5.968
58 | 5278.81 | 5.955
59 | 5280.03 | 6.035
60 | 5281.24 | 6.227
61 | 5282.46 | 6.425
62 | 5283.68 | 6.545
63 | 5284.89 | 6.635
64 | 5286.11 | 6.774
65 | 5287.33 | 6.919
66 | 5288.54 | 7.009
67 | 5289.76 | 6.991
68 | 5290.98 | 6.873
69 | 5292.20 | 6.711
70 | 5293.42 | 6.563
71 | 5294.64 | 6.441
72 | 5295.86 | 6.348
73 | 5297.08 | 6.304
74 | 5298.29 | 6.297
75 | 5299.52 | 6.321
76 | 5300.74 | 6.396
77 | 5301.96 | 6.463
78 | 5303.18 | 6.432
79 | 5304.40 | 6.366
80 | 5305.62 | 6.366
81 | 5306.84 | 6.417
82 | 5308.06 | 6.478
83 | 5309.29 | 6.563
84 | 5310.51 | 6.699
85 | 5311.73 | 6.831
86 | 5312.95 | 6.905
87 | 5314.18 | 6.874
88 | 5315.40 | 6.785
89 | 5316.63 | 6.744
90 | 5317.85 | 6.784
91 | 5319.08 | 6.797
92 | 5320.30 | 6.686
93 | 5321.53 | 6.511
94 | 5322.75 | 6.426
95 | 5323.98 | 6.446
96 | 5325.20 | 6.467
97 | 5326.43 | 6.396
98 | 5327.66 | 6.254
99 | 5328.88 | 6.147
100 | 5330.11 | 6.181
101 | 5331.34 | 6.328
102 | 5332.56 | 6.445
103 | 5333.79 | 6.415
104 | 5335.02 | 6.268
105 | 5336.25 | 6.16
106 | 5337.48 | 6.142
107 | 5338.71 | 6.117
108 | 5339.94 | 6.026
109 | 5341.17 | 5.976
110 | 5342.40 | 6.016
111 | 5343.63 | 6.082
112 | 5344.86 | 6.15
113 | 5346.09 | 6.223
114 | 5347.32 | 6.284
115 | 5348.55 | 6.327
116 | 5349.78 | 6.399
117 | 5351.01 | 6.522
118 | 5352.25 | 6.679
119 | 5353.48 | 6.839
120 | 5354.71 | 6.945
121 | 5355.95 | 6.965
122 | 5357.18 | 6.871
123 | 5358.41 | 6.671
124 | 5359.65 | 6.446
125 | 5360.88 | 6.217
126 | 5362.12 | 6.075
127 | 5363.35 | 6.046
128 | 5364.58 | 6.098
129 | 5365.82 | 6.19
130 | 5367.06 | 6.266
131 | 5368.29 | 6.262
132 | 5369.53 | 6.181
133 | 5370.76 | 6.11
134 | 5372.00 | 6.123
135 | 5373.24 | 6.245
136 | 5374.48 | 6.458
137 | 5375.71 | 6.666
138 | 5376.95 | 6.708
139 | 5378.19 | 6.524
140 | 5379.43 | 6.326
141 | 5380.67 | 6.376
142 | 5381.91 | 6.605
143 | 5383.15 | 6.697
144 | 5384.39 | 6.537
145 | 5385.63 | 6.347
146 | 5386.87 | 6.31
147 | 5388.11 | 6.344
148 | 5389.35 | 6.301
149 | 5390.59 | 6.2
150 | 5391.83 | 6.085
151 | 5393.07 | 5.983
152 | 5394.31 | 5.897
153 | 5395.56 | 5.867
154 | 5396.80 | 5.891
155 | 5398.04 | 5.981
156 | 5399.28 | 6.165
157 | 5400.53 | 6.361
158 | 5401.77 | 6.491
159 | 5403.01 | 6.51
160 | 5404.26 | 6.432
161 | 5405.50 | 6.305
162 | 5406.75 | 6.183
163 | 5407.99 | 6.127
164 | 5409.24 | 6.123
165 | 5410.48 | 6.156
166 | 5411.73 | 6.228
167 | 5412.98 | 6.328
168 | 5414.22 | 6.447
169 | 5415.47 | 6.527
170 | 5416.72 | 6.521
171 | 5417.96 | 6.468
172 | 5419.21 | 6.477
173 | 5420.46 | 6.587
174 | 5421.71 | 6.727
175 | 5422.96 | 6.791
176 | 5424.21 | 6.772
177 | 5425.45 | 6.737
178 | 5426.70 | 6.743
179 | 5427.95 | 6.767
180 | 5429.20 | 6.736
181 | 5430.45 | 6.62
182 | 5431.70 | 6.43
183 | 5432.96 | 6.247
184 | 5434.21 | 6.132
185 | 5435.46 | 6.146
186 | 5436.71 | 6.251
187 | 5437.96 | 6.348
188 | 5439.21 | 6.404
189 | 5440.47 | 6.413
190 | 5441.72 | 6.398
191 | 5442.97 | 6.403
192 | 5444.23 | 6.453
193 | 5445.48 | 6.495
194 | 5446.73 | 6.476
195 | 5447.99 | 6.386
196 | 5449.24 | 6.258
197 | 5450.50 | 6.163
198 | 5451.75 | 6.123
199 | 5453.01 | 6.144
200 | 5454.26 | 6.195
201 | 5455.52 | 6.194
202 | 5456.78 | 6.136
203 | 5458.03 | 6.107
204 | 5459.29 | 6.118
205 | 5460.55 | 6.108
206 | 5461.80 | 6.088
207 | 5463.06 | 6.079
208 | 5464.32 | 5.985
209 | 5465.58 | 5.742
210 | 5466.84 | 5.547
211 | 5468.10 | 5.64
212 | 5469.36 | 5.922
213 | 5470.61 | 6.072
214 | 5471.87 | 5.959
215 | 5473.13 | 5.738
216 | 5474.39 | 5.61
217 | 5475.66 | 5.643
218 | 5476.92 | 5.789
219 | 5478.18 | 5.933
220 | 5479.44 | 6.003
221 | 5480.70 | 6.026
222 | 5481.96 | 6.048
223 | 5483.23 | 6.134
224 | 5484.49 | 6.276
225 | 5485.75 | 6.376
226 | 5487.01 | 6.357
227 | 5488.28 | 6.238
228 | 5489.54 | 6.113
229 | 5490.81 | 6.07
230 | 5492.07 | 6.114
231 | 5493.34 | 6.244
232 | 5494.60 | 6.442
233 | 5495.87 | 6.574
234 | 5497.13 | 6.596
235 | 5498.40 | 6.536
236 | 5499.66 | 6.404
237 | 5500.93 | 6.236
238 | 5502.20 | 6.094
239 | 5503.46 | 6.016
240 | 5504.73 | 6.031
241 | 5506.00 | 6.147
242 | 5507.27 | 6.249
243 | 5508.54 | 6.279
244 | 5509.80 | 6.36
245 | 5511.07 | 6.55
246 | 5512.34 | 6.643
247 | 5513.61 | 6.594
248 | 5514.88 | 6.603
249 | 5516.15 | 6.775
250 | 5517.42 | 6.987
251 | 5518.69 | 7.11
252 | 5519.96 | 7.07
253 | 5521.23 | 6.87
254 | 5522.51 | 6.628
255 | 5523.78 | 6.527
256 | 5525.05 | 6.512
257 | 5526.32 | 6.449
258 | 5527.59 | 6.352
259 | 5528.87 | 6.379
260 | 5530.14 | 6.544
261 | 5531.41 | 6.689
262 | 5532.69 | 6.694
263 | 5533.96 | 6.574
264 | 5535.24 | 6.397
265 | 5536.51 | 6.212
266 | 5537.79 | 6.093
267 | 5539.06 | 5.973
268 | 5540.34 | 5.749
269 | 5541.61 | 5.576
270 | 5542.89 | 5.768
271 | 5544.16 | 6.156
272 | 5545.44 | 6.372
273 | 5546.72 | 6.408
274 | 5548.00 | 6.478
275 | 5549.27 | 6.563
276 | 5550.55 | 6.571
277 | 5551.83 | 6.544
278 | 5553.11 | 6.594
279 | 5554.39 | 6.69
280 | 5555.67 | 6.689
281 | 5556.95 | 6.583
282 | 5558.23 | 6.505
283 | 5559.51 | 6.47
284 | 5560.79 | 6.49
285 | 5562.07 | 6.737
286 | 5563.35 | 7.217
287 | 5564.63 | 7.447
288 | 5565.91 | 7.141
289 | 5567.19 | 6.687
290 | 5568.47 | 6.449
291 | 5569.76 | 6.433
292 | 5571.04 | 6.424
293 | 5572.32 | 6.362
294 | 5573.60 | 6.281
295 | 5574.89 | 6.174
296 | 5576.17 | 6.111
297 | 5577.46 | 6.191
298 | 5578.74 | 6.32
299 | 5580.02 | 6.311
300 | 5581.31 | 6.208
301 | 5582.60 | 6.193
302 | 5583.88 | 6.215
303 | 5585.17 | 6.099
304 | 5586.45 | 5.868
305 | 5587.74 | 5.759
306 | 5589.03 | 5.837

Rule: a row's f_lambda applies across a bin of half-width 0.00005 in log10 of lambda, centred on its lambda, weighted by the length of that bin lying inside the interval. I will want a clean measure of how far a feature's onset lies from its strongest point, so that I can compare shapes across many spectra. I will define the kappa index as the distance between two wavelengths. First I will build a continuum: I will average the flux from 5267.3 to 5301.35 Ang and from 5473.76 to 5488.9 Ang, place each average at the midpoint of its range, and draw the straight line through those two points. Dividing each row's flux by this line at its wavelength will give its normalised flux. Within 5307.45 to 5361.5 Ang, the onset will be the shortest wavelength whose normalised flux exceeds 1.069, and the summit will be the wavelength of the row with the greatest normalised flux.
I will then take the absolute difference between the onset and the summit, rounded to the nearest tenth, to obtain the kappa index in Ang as 45.4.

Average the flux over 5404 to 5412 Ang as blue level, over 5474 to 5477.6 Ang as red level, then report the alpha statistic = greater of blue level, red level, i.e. 6.2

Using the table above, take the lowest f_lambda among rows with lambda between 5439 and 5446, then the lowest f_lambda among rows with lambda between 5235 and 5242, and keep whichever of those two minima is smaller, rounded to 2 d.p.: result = 6.11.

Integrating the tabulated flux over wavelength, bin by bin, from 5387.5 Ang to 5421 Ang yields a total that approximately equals 210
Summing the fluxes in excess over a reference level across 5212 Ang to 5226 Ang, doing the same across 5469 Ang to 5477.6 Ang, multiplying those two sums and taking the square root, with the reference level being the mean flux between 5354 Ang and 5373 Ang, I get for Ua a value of 2.9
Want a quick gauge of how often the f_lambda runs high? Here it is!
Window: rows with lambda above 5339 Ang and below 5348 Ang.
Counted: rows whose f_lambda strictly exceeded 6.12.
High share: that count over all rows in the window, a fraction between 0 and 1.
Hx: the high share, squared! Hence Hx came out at 0.18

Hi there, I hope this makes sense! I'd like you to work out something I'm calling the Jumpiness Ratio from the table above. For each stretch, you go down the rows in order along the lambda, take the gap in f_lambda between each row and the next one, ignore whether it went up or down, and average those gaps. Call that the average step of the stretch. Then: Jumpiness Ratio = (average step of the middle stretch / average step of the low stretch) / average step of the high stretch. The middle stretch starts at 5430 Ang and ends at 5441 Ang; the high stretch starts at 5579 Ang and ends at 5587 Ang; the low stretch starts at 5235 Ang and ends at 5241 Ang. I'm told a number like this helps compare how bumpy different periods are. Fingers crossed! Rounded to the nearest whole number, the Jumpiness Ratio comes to 32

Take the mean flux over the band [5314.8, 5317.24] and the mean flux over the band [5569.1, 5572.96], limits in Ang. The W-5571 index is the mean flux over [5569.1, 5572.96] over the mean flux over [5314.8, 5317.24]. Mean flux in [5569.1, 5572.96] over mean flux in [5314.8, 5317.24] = 0.95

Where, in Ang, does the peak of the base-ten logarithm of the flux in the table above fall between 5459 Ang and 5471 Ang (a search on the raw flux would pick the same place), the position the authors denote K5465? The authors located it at 5459.29 Ang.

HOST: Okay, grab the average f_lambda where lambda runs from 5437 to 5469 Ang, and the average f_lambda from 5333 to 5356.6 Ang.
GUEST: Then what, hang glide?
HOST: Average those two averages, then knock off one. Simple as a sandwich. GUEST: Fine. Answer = 5.26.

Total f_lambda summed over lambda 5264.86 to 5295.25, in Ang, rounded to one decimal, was 155.0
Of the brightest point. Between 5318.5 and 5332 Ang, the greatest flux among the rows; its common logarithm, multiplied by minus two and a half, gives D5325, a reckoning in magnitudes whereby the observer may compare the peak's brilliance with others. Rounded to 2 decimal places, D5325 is -2.08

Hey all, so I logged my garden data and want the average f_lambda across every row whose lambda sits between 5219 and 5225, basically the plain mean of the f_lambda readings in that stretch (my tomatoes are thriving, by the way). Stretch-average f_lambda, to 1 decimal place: 6.1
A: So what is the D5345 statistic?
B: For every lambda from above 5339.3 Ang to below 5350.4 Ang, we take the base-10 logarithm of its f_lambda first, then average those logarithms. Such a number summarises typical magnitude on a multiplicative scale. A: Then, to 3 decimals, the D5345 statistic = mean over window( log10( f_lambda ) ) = 0.790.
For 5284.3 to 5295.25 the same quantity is 0.830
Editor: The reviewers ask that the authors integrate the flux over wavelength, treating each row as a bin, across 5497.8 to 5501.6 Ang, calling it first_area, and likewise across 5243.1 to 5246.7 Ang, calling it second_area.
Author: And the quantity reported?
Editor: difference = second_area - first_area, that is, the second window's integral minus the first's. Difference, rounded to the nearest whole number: -1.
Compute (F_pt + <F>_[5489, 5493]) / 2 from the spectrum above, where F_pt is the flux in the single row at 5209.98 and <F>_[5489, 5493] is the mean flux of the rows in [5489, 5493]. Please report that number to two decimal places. 6.03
